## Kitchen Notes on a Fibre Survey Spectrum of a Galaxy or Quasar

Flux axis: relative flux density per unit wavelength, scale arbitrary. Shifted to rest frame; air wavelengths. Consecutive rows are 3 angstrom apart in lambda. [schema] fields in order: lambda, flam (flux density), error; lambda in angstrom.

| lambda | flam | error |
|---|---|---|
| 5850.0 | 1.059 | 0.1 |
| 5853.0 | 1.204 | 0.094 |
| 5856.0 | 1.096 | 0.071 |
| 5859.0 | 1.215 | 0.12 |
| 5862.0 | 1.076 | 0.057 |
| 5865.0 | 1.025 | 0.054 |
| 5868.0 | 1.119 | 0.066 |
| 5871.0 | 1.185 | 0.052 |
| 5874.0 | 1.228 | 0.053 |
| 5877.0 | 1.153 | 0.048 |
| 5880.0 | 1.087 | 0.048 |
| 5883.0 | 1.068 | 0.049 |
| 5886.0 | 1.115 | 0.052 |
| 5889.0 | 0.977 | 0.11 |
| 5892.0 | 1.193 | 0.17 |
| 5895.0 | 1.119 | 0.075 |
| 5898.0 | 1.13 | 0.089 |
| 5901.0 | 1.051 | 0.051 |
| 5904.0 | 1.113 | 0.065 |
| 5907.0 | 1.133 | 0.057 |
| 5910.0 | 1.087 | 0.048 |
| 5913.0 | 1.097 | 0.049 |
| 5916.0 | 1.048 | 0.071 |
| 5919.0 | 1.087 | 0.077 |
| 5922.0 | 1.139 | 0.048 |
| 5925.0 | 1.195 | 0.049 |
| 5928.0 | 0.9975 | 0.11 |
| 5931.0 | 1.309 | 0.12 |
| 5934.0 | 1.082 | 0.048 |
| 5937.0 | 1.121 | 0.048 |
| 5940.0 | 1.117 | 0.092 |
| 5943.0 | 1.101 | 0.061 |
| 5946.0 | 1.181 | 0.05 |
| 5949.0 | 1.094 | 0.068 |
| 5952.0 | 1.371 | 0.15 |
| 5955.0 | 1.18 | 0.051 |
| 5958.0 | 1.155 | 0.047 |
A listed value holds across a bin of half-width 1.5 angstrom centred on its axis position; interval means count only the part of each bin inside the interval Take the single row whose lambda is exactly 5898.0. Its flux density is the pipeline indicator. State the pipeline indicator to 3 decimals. 1.130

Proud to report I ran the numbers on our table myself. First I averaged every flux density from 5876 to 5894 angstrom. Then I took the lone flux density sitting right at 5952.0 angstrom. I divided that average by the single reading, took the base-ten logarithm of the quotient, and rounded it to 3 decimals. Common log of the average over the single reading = -0.096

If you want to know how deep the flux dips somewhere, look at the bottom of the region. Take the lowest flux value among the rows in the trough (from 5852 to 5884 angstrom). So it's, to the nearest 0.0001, 1.0250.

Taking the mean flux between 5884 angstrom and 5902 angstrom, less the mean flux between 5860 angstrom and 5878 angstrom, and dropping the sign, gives 0.03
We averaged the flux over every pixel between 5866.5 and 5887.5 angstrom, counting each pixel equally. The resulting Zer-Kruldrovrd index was 1.136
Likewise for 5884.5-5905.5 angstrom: 1.100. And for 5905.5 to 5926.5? 1.112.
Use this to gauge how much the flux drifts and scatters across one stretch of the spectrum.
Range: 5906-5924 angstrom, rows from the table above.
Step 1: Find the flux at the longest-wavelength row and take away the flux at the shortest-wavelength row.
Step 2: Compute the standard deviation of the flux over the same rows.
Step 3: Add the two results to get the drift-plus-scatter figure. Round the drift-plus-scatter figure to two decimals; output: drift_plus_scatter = 0.04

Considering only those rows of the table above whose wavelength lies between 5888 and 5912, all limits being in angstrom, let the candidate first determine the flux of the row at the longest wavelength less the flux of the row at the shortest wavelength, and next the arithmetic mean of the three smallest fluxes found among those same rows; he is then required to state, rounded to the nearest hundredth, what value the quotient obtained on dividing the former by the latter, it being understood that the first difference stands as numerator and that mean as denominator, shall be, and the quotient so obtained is 0.11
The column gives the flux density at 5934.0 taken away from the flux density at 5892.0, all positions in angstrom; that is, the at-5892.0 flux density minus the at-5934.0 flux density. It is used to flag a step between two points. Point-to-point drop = 0.11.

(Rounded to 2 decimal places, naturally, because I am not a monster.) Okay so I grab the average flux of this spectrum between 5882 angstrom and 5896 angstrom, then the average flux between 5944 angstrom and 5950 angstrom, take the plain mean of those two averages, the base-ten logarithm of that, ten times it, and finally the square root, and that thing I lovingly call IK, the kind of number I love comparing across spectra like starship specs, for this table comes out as 0.69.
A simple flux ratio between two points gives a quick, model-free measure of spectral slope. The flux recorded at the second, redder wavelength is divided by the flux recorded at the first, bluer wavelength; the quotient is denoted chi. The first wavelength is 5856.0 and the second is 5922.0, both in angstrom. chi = 1.04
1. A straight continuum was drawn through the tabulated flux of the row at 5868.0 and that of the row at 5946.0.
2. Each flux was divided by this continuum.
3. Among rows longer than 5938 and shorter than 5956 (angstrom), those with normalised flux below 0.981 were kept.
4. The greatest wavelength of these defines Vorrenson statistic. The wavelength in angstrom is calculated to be 5949.0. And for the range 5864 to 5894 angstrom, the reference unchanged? 5889.0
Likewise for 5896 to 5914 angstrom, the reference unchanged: 5913.0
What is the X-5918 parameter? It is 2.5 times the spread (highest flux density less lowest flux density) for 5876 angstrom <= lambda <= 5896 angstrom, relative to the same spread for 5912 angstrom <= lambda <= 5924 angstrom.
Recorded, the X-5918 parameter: 5.9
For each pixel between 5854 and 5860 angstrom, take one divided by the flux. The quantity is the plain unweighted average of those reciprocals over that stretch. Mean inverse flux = 0.868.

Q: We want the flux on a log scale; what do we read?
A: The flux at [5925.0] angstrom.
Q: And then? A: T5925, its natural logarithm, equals 0.18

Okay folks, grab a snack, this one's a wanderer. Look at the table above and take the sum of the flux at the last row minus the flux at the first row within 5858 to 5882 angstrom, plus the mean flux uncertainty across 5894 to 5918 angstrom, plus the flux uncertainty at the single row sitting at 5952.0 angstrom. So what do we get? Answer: 0.085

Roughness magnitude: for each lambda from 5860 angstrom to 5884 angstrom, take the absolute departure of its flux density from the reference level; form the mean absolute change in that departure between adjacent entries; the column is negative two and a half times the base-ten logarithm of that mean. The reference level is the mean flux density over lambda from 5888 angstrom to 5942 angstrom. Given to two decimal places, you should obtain 3.25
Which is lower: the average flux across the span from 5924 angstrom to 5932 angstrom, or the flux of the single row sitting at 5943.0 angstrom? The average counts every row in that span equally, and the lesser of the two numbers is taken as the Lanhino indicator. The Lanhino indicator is 1.10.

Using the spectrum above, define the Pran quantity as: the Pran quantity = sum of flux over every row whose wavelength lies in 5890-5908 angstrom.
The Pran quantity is 6.74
